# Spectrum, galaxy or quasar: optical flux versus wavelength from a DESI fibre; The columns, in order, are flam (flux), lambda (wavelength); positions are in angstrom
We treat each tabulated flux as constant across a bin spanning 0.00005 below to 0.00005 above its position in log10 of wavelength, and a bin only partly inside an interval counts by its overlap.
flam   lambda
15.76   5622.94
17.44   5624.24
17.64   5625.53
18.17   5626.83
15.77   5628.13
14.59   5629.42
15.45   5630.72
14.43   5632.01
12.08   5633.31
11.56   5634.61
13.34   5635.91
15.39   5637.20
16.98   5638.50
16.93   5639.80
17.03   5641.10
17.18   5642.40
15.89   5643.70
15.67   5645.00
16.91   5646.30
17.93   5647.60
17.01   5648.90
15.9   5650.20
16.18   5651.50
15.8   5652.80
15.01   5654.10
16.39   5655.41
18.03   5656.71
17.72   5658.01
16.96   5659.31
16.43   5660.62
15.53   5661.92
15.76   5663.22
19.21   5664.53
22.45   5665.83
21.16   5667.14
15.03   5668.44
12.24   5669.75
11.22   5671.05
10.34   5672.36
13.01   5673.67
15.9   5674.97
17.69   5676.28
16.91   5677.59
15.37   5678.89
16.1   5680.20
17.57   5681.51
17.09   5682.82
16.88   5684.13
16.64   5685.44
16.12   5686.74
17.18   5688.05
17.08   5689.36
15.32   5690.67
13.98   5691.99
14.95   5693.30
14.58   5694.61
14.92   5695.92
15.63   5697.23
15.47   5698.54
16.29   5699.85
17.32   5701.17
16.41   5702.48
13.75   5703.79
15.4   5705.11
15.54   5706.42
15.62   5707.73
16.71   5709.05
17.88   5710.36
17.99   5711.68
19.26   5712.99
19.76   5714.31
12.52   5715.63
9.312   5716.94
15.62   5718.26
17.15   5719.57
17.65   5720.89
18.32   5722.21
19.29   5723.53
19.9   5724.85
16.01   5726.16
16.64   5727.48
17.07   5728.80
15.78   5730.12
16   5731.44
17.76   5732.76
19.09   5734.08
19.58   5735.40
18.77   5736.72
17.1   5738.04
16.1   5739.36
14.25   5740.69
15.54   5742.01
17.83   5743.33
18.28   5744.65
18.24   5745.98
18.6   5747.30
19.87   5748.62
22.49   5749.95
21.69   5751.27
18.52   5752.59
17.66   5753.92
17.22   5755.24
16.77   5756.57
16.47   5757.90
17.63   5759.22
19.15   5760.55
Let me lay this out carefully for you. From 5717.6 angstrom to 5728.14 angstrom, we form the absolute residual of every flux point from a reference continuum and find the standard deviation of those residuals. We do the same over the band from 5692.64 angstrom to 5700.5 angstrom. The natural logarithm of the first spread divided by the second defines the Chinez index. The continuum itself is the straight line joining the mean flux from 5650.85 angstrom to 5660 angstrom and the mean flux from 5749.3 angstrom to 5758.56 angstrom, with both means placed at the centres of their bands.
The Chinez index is 0.3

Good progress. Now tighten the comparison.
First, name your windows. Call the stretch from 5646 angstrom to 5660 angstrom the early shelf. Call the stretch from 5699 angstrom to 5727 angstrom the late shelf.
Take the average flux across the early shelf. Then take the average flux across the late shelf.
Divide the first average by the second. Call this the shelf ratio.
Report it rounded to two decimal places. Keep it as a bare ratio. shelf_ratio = 1.01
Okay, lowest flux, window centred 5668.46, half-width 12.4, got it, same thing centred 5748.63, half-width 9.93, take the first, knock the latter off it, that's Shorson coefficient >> -4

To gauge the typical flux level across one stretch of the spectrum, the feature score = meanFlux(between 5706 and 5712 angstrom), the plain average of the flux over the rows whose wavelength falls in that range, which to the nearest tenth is 16.7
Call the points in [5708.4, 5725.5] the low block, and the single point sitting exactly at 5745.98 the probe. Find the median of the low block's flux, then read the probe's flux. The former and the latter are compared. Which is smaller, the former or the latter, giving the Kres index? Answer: 17.9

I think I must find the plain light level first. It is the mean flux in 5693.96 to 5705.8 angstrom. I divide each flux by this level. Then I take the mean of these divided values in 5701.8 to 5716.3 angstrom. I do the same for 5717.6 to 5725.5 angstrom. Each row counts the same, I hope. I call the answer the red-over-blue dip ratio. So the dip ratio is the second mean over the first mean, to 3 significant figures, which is 1.09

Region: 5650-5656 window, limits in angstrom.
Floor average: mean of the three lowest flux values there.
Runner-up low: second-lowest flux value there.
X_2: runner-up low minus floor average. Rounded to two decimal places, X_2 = 0.23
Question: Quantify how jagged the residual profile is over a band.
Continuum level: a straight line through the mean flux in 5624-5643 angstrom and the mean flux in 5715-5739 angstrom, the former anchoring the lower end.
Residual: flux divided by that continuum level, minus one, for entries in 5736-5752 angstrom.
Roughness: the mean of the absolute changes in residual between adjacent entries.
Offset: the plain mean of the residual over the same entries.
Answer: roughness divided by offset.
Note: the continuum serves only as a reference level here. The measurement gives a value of 1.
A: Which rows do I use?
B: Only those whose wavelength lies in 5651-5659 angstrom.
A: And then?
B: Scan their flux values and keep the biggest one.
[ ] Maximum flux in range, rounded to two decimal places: 18.03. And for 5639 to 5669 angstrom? 22.45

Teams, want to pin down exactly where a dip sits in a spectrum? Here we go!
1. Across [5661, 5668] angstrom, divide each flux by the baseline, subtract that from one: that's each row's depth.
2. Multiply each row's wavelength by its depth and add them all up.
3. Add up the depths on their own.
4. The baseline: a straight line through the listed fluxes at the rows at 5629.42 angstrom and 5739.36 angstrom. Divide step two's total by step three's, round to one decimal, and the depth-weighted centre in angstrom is 5665.8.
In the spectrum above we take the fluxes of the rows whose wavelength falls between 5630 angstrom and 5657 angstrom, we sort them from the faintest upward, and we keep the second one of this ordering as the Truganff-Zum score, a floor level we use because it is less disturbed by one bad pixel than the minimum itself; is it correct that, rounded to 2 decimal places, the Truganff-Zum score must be 12.08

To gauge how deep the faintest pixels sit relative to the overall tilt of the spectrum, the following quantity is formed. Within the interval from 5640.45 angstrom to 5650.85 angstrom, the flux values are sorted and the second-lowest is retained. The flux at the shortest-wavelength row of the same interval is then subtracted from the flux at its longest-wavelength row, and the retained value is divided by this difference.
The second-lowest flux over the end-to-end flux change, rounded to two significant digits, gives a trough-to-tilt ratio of -14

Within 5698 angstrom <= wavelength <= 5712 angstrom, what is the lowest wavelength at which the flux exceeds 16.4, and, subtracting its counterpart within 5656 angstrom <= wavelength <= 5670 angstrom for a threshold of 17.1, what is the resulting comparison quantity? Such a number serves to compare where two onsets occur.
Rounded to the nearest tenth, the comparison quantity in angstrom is 44.5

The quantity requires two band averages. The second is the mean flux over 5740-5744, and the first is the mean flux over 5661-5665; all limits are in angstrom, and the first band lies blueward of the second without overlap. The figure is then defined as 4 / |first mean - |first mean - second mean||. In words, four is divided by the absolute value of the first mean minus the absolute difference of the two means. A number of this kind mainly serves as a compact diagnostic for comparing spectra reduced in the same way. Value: 0.252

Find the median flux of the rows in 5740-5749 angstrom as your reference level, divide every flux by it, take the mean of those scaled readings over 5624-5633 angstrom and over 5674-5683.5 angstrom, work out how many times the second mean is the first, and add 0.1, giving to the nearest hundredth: 1.13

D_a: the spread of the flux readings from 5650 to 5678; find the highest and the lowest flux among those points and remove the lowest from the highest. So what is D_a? 12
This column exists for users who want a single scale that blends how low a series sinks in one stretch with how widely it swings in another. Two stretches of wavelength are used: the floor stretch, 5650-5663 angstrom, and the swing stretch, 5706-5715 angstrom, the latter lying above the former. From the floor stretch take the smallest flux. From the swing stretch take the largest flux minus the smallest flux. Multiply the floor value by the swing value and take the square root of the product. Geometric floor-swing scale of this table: 8.0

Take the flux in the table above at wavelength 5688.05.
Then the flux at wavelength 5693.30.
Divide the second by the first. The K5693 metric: 0.87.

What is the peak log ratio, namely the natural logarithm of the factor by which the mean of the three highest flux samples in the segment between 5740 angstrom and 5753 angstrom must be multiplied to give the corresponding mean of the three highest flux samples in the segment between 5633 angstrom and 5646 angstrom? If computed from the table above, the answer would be -0.22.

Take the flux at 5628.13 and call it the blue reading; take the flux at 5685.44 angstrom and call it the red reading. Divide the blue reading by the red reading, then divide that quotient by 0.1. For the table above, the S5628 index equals 9.5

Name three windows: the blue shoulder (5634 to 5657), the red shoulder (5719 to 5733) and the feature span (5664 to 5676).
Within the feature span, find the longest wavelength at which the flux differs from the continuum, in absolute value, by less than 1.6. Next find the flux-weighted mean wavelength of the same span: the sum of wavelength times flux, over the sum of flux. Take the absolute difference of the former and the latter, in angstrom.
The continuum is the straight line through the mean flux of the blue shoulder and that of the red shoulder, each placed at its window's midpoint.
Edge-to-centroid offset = 5.8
